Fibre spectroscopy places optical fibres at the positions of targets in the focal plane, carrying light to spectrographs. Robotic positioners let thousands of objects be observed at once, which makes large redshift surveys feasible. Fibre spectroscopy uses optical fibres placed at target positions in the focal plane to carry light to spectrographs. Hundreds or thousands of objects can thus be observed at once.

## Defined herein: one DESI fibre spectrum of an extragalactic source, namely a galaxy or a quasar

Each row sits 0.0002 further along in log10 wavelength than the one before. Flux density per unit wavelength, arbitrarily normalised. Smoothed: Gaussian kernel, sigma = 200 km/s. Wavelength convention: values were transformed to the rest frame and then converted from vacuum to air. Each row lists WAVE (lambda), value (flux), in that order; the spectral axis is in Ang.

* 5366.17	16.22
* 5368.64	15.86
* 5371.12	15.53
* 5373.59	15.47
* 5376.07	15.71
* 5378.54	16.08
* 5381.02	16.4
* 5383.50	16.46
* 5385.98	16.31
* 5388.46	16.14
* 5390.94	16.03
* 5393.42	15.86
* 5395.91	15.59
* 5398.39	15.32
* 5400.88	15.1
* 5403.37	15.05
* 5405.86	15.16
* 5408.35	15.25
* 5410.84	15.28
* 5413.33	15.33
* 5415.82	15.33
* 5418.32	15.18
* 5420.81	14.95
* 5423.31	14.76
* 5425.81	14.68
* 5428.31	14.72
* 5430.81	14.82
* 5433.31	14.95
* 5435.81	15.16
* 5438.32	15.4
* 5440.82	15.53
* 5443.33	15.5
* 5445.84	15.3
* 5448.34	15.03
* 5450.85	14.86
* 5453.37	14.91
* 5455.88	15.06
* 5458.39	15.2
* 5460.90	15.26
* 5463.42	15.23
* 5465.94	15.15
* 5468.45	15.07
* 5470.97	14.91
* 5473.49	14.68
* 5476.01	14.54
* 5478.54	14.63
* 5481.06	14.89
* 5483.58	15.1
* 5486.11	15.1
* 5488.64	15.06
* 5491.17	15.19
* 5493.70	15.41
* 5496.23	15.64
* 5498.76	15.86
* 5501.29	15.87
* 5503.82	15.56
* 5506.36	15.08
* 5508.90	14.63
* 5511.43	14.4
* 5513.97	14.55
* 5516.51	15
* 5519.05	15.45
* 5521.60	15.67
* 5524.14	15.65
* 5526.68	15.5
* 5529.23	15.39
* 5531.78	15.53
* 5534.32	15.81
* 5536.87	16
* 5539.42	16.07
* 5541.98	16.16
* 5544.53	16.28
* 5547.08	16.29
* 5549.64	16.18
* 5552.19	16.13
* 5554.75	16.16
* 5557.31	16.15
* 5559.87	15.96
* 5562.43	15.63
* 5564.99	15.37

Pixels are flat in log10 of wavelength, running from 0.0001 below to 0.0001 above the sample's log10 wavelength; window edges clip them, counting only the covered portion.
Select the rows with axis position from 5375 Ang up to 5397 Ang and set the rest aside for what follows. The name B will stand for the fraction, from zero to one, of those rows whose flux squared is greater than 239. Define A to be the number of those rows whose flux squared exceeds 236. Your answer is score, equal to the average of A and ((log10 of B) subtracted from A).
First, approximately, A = 9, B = 1.0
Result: 9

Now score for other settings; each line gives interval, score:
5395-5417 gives 1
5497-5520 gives 4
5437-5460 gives 3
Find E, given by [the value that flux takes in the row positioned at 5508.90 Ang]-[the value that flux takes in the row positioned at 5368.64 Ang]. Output -1.2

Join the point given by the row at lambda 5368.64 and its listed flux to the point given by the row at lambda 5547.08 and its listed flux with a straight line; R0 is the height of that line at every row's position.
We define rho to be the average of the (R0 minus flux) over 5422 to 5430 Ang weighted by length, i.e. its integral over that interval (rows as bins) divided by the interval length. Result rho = 1.27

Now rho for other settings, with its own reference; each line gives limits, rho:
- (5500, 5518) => 1.18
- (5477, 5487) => 1.22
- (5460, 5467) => 0.87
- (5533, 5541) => 0.30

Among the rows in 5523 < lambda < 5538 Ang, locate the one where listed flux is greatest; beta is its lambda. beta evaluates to 5536.87 Ang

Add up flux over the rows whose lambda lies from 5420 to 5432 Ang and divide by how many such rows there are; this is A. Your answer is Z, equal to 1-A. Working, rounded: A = 14.8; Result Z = -13.8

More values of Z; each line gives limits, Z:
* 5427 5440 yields -14.0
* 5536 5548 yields -15.2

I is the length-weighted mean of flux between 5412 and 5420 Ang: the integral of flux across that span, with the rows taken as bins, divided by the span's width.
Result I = 15.3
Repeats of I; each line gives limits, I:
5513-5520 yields 15.0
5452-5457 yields 15.0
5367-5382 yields 15.8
